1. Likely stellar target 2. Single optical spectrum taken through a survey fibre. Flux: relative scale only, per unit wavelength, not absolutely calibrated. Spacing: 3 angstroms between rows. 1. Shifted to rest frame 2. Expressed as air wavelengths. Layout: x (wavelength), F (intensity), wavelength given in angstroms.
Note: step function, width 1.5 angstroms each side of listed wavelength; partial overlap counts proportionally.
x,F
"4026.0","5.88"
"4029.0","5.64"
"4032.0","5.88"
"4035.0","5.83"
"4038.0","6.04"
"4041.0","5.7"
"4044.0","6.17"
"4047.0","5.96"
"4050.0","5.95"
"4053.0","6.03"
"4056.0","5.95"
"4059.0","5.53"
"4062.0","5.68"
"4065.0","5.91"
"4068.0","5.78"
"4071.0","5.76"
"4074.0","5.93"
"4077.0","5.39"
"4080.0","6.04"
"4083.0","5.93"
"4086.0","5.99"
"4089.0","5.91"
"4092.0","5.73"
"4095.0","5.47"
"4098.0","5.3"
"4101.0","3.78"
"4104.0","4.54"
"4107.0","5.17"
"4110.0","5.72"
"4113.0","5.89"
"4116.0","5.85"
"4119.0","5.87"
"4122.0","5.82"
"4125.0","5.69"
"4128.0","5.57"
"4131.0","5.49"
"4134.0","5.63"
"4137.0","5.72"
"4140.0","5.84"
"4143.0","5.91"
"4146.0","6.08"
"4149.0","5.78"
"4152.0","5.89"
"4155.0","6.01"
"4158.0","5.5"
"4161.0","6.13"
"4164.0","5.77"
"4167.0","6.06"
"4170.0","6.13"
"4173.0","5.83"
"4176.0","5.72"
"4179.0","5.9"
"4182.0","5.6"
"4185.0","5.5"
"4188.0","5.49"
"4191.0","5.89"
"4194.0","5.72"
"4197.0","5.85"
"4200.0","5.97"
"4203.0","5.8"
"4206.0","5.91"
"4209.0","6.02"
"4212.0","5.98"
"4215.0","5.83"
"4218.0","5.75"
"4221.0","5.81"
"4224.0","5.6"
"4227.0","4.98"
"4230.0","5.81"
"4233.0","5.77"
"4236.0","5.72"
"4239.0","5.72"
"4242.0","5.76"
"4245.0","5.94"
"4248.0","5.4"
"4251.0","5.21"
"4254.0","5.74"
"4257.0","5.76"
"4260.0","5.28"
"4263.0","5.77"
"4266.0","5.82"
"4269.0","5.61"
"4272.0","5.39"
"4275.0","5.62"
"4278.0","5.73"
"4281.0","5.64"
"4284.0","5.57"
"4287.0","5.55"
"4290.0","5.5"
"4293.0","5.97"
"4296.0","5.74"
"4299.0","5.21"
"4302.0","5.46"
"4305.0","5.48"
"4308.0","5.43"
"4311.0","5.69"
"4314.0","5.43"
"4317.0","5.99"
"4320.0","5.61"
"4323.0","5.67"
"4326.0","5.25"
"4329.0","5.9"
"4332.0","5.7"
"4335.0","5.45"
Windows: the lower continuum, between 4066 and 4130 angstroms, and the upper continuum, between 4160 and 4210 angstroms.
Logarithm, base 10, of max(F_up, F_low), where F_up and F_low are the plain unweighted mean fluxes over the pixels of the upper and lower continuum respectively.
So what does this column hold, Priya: 0.766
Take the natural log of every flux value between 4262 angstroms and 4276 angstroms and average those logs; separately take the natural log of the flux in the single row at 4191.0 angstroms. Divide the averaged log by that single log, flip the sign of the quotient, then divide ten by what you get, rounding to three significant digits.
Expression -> -10.3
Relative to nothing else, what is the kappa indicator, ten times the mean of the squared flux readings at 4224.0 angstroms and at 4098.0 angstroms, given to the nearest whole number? 297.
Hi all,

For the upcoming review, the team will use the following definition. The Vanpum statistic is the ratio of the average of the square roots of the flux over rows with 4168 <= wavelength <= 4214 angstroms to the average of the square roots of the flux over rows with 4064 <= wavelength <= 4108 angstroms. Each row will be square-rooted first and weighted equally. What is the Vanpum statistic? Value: 1.03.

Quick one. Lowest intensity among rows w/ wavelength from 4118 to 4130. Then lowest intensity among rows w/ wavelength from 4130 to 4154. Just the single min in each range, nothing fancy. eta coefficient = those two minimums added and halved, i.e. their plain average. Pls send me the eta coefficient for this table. 5.53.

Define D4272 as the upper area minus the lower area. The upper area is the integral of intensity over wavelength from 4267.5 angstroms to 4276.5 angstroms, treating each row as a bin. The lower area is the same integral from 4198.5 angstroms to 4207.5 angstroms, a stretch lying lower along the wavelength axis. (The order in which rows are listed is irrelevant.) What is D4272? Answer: -3.2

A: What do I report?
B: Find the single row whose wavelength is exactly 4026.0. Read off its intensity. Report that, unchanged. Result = 5.88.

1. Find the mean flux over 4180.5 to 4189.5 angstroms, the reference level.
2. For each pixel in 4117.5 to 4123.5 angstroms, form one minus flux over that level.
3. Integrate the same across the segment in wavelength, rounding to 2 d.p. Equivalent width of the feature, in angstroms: -0.34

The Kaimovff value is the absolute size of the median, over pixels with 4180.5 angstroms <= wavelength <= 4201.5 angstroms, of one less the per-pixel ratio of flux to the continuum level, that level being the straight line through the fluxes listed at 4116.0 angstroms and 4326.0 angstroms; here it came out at 0.02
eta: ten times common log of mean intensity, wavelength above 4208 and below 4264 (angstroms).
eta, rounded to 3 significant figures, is 7.54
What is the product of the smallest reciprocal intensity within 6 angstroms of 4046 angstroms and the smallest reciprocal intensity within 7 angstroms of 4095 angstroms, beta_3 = 0.0274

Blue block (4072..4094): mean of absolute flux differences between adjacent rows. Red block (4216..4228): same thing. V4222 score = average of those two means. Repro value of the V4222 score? 0.28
